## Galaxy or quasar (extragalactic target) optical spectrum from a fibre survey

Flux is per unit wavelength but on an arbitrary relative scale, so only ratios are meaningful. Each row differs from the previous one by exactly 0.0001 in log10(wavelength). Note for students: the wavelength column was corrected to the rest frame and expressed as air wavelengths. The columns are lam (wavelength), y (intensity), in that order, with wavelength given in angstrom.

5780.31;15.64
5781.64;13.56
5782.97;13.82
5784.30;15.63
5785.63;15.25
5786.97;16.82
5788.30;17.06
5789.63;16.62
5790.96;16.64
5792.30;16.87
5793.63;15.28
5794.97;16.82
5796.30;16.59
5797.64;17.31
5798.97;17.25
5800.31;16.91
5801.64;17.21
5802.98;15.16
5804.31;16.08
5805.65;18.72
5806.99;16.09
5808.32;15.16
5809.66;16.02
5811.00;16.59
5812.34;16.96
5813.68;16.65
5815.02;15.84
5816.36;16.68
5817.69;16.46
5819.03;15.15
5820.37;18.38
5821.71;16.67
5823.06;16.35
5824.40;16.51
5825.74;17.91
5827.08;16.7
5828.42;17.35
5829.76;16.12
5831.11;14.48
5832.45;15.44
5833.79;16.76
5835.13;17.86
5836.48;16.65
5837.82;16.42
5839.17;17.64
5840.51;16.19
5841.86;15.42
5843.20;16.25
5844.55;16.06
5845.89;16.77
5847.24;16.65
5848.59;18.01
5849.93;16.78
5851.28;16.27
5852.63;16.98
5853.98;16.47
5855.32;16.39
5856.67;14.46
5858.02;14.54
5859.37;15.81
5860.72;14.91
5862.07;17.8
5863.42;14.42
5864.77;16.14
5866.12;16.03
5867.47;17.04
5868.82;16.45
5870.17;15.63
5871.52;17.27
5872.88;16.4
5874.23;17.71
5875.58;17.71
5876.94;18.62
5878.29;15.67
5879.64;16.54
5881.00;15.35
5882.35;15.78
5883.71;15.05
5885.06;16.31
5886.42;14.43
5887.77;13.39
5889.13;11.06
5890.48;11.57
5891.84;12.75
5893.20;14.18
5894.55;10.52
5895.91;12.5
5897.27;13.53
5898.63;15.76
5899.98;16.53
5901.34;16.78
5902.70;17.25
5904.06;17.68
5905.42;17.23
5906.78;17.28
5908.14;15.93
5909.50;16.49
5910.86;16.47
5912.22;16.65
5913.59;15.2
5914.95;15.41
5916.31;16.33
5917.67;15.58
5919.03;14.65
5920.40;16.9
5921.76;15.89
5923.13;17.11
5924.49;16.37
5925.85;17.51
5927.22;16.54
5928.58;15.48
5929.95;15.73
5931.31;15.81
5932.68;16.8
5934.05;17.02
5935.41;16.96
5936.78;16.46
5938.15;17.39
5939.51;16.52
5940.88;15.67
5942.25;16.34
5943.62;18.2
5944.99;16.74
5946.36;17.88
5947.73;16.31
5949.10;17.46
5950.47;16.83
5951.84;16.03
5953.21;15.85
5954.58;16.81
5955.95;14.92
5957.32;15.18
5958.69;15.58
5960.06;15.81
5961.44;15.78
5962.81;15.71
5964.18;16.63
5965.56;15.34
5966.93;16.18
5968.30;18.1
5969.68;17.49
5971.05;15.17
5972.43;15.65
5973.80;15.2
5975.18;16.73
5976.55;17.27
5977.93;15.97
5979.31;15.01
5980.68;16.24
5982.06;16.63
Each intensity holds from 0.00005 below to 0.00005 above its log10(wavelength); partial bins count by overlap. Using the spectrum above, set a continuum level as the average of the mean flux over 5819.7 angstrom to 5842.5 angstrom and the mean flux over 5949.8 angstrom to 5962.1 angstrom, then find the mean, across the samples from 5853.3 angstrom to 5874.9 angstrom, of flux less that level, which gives -0.16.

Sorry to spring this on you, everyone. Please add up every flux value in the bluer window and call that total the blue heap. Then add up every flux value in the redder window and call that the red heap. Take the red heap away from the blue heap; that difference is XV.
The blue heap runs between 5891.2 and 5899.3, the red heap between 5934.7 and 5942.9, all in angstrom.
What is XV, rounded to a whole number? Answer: -20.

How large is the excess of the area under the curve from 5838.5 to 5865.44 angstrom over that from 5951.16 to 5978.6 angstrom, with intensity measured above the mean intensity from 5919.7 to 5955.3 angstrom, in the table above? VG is 4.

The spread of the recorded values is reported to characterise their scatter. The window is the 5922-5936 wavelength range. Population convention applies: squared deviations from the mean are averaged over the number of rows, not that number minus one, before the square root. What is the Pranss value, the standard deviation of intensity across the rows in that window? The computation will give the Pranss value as 0.64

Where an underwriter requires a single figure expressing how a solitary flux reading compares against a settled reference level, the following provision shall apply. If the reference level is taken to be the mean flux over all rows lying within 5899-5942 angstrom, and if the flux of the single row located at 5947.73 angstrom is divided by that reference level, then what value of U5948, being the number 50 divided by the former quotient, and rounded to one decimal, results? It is 50.4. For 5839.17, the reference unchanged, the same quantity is 46.6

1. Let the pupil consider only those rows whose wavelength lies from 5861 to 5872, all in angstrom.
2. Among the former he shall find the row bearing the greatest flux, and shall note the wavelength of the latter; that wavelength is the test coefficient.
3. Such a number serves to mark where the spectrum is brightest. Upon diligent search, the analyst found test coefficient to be 5862.07 angstrom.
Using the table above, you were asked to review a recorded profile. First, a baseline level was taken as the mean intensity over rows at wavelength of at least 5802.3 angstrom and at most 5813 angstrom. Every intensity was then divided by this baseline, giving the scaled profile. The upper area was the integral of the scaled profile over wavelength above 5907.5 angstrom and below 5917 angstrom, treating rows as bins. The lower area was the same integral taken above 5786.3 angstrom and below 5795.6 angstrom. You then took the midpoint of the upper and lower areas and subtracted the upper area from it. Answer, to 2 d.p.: 0.05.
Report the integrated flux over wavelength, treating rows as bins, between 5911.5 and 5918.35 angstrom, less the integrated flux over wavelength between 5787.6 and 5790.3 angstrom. 63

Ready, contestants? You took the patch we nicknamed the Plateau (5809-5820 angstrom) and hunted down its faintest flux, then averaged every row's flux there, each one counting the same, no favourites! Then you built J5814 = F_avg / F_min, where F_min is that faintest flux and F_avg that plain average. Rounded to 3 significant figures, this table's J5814 1.08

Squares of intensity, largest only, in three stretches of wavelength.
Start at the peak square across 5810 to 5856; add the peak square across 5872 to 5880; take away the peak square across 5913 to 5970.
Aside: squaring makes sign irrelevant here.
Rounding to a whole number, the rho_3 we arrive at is 353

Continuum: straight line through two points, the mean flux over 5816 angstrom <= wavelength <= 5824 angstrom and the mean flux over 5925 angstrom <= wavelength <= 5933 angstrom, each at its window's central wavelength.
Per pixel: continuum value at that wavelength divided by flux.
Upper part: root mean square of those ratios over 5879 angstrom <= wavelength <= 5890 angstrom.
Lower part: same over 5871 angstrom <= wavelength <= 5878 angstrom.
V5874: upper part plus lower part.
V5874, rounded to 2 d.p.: 2.08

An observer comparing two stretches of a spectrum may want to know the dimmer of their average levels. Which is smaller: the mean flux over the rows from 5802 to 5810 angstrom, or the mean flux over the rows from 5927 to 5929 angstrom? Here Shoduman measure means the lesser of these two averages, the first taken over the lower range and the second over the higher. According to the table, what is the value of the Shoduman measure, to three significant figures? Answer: 16.0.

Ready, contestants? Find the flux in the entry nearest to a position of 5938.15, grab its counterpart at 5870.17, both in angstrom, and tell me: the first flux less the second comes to 1.8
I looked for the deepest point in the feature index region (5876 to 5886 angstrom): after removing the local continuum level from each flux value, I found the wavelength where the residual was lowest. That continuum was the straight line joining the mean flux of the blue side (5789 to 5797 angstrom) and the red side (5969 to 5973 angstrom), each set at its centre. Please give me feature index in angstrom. 5883.71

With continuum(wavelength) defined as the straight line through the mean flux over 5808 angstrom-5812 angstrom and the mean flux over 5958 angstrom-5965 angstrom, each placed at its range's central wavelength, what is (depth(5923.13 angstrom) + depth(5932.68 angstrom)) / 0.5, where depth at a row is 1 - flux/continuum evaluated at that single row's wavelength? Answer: -0.26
